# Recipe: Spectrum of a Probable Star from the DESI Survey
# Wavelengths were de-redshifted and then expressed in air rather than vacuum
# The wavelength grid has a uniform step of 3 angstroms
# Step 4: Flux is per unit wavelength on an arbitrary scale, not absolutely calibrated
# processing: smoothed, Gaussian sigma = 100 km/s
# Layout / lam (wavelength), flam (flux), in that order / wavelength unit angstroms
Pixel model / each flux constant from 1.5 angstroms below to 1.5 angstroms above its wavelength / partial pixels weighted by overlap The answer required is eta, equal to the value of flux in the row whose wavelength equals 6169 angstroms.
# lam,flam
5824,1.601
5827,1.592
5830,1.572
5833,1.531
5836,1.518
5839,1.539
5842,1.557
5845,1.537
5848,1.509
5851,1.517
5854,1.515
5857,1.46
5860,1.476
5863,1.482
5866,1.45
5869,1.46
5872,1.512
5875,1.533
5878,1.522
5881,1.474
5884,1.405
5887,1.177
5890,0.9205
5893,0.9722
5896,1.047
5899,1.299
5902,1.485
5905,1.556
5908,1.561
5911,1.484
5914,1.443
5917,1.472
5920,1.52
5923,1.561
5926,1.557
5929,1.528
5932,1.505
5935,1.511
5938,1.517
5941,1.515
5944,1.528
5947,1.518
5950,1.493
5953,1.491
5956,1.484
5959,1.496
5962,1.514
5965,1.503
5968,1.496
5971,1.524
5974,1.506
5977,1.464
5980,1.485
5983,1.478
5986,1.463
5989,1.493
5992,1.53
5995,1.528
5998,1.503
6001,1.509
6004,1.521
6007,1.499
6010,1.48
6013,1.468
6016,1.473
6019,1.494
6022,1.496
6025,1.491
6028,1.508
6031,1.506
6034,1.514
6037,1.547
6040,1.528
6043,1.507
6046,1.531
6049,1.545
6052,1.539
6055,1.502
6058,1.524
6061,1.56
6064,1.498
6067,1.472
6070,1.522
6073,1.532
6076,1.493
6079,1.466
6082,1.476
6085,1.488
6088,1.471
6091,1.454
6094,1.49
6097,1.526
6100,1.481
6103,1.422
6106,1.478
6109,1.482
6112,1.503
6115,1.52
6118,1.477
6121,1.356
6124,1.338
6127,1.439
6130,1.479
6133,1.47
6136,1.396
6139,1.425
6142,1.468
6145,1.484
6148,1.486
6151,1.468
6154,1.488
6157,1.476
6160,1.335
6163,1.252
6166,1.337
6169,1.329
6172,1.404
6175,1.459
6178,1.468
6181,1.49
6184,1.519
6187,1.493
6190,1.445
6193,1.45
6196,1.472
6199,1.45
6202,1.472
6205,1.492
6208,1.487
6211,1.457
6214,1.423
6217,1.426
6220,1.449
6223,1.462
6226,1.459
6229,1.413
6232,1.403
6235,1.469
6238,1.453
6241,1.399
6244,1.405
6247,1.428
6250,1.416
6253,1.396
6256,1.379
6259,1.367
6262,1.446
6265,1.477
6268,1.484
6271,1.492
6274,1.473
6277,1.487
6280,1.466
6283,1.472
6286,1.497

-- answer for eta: 1.329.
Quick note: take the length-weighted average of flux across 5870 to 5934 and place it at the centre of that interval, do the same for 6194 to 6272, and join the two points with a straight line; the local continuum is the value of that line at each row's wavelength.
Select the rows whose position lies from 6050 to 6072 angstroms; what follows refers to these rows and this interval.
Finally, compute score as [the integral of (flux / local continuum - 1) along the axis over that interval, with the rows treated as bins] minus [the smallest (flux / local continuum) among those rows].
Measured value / 0.4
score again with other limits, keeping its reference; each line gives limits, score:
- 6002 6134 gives 5.2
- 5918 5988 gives 3.6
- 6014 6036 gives 0.2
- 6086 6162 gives 0.4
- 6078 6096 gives -0.4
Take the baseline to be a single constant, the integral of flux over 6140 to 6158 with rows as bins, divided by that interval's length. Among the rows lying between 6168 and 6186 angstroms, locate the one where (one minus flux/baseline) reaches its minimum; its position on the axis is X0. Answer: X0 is 6184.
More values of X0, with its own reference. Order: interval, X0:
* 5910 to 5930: 5923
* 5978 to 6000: 5992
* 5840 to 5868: 5842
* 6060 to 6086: 6061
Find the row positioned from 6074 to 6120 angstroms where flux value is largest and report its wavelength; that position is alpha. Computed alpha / 6097 angstroms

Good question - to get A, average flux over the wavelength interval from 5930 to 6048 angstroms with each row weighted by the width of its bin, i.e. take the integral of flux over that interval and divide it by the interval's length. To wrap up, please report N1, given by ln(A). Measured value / 0.408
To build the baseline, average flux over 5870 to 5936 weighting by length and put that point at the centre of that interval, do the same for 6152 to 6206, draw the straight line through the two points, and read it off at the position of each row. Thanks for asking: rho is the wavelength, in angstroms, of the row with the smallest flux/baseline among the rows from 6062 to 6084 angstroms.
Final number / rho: 6079 angstroms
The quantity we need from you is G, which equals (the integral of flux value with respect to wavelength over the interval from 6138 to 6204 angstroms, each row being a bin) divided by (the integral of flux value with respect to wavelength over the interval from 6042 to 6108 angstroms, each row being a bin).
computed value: 0.96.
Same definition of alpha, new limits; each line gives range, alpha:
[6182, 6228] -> 6184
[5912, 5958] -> 5923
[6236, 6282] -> 6271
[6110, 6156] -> 6115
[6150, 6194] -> 6184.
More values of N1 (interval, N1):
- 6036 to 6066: 0.423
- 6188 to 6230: 0.375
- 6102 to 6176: 0.358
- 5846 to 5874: 0.398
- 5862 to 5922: 0.329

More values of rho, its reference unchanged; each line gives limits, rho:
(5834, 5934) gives 5890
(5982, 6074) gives 5986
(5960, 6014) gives 5986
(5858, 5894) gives 5890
